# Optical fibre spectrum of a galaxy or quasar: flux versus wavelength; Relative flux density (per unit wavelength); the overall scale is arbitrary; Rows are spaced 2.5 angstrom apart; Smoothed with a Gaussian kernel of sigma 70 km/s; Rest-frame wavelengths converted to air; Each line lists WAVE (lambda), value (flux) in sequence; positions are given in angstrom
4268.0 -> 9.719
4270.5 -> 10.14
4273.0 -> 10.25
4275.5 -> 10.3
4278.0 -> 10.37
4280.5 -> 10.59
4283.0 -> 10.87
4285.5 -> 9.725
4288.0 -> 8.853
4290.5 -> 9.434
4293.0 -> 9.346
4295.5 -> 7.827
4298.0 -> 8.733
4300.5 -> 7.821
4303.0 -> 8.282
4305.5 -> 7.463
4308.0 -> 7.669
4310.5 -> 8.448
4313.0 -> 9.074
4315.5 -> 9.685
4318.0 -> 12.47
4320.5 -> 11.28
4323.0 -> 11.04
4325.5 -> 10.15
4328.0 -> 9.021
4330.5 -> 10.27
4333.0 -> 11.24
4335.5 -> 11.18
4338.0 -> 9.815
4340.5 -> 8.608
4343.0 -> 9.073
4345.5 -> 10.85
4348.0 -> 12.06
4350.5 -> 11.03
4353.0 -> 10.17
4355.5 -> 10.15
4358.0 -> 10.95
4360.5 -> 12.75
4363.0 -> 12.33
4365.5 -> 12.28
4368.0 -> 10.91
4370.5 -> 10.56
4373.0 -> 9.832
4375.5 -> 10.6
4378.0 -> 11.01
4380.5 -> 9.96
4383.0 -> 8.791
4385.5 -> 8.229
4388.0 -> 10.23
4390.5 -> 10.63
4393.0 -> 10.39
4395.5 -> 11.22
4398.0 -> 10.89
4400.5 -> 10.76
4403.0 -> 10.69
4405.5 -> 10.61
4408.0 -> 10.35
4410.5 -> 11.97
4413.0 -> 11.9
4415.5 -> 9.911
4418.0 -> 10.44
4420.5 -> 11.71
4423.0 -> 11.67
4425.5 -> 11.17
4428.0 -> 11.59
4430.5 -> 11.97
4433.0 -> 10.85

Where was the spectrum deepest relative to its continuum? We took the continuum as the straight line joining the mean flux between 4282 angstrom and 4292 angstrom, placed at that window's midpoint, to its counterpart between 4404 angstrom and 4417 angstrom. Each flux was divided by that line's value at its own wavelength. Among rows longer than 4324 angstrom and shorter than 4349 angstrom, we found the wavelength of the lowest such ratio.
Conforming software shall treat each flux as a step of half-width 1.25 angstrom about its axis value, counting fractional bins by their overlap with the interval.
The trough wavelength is 4340.5 angstrom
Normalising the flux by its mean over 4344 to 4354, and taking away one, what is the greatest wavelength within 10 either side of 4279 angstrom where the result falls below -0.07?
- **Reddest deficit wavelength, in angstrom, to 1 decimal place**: 4288.0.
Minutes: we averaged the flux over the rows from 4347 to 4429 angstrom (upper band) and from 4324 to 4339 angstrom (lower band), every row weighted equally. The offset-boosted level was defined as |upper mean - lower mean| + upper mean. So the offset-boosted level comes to 11.4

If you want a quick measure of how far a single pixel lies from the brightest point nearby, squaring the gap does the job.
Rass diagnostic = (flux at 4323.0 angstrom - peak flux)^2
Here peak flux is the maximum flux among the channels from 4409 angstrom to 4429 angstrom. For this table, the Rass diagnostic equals 0.9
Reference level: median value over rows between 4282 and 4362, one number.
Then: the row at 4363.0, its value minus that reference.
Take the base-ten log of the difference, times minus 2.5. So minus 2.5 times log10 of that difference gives -1.0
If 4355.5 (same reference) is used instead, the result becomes 1.1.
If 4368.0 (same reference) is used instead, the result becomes -0.1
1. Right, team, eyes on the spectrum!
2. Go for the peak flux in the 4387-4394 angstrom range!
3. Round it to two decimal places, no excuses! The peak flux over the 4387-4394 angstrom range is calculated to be 10.63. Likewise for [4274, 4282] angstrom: 10.59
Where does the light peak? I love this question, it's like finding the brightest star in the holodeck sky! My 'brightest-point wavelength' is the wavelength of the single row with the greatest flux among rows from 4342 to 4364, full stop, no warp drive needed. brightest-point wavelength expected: 4360.5 angstrom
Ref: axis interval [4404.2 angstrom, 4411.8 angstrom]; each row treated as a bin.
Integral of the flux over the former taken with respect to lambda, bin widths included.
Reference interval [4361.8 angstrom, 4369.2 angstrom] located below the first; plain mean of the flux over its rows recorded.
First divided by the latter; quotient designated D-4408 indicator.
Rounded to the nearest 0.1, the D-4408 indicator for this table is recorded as 7.0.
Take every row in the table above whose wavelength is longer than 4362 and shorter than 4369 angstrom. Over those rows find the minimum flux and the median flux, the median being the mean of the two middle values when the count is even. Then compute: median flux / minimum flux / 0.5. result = 2.3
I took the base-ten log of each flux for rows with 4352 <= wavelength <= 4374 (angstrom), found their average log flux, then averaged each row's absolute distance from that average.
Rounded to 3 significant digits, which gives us 0.0344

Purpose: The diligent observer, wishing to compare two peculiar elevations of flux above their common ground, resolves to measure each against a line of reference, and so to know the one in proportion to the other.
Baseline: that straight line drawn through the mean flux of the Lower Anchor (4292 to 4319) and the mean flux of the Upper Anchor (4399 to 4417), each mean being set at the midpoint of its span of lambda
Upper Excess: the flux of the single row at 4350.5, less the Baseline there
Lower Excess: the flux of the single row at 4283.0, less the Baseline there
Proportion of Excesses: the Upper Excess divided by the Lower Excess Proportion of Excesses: 0.52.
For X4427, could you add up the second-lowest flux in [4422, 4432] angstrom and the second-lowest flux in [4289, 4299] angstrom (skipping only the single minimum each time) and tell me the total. 20.3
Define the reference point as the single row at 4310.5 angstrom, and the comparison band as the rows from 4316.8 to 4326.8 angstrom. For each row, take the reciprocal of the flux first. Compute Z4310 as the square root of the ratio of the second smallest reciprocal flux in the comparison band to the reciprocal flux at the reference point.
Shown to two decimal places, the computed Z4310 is 0.87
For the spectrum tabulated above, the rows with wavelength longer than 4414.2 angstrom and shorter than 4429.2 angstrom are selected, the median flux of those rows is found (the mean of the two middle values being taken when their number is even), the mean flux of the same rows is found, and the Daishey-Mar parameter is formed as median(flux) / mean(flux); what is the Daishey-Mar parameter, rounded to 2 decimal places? 1.03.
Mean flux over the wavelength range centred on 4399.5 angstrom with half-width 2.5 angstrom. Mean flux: 10.8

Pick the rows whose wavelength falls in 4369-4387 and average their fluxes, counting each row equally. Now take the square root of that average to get 3.14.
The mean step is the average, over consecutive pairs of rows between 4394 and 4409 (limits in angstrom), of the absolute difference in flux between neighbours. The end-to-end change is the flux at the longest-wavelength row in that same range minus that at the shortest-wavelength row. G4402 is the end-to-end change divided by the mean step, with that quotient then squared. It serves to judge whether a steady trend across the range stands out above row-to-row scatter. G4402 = 25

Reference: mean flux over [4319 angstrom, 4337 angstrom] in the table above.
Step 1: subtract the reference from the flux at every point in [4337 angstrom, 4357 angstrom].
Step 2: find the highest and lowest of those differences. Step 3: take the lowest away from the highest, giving 3.5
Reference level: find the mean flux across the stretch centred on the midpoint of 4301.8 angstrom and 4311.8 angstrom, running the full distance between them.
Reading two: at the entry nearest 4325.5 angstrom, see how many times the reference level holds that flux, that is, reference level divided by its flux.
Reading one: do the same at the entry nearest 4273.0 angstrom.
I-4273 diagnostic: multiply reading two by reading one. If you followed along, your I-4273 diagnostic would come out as 0.610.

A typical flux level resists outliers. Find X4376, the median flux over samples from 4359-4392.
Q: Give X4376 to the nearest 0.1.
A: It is 10.6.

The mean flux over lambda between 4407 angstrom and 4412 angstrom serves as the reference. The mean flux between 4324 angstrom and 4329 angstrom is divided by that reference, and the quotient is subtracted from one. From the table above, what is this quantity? 0.14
